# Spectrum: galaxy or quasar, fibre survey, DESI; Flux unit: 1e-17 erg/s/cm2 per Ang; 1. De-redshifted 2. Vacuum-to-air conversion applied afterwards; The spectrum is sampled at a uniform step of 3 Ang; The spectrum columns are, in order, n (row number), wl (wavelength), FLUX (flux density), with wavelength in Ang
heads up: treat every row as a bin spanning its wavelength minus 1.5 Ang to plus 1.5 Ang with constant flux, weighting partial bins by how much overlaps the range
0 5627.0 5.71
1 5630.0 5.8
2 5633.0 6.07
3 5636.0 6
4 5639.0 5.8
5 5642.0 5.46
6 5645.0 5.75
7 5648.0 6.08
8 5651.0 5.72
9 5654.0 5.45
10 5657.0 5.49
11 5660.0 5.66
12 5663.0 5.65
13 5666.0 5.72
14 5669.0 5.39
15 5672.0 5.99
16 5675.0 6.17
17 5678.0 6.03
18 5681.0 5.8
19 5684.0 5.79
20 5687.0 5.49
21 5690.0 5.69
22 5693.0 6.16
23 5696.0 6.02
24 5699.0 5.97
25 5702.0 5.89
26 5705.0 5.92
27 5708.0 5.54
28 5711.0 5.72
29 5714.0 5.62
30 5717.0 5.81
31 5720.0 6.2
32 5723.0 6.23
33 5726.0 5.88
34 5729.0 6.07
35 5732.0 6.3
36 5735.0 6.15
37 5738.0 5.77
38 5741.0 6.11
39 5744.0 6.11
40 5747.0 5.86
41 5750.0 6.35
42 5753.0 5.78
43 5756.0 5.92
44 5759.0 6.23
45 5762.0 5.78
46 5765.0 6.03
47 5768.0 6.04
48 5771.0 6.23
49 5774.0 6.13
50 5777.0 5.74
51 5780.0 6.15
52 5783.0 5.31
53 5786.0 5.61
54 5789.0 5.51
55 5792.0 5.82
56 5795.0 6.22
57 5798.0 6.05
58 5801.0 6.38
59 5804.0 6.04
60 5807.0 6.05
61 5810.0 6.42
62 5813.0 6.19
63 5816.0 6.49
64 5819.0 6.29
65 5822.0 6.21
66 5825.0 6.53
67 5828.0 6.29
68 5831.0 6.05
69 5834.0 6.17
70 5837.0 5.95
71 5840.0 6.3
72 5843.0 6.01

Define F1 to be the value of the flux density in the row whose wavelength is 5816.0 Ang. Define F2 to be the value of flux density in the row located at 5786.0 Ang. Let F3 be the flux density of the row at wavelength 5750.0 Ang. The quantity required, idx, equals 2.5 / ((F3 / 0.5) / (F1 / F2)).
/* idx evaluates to 0.23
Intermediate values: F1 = 6.49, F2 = 5.61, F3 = 6.35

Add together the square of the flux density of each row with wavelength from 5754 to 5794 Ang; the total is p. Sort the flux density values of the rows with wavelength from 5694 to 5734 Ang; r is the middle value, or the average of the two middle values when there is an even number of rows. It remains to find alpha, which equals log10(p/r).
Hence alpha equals 1.88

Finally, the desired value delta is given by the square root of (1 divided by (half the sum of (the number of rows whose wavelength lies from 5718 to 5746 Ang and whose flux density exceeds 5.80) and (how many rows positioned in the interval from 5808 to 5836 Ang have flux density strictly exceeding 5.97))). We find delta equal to 0.343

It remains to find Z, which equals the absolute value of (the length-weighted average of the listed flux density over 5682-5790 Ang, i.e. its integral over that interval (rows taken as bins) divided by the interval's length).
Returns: 5.92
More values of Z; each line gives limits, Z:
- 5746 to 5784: 5.98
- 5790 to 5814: 6.13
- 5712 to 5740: 6.00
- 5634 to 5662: 5.72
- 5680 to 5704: 5.85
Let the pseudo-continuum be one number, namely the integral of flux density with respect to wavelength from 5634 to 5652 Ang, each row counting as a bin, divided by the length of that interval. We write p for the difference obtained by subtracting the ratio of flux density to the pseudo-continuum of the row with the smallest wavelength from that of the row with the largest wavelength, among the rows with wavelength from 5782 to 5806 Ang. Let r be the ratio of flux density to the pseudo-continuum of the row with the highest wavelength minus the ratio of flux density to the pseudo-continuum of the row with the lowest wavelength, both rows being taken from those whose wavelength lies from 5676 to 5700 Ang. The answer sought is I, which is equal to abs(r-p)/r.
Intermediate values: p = 0.13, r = -0.010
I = -13.2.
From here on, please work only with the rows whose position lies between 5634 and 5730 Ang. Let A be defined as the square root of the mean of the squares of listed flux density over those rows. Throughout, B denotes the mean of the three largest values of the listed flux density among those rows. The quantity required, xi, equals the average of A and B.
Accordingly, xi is 6.01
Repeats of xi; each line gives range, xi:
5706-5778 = 6.14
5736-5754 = 6.10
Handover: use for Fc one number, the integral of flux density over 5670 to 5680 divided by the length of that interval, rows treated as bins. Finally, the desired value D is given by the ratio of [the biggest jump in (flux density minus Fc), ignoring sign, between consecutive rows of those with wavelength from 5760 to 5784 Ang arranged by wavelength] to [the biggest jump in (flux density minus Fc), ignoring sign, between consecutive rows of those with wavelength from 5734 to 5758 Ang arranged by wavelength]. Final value 1.5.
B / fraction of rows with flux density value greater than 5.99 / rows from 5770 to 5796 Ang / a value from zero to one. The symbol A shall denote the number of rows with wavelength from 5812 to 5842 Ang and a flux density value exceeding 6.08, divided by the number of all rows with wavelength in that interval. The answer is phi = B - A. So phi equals -0.4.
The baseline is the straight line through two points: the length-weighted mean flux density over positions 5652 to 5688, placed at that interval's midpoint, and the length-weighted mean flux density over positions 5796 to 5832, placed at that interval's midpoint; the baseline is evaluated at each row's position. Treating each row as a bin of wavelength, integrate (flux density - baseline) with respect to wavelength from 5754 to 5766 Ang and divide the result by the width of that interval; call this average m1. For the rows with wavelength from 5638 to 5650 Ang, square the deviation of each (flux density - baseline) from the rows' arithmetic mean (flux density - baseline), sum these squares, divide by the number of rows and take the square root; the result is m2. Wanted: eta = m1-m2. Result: -0.29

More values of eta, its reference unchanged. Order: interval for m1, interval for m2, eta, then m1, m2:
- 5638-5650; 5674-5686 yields -0.03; 0.14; 0.172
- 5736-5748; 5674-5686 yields -0.18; -0.01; 0.172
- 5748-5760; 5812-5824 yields -0.10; 0.02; 0.121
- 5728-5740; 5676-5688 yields -0.09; 0.12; 0.204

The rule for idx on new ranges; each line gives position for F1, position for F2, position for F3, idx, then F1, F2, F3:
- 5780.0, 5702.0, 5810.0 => 0.20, 6.15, 5.89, 6.42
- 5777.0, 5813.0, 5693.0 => 0.19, 5.74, 6.19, 6.16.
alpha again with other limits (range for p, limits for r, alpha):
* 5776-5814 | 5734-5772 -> 1.88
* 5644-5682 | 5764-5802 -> 1.85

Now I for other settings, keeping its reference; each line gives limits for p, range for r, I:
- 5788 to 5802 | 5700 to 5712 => -6.1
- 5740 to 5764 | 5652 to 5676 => 1.5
